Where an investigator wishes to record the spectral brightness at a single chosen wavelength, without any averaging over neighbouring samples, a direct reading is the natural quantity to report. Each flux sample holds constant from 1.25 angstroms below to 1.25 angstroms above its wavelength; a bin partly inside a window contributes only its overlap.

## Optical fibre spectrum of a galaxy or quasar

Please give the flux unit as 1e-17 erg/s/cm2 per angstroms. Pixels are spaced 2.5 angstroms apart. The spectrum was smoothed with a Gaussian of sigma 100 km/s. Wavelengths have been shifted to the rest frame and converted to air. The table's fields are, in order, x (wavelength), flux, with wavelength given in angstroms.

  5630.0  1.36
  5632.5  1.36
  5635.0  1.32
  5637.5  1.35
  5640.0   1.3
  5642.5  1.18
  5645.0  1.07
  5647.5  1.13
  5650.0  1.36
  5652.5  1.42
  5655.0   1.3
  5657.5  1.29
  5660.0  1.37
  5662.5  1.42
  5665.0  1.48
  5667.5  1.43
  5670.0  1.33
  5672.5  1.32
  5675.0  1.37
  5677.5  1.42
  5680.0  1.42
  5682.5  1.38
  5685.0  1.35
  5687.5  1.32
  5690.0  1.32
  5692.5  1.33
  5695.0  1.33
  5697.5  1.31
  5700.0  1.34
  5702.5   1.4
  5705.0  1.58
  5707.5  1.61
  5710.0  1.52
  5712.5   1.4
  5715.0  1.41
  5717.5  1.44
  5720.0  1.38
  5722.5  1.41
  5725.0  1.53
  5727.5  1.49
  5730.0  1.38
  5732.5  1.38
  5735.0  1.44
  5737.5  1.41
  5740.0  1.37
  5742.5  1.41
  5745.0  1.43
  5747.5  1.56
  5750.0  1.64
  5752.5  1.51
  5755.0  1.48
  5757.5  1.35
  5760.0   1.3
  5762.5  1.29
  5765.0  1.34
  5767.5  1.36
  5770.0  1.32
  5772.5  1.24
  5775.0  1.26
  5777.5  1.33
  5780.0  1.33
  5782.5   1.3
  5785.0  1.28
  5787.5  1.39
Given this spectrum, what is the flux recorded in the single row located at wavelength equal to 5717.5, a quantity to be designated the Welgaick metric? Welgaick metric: 1.44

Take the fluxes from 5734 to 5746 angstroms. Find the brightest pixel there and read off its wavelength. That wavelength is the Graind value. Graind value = 5735.0 angstroms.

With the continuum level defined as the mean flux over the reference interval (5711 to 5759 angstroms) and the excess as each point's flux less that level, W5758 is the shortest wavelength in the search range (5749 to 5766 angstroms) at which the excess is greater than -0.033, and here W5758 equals 5750.0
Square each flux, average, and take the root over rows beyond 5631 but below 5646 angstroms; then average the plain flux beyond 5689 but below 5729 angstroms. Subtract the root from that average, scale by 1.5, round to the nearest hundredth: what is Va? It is 0.24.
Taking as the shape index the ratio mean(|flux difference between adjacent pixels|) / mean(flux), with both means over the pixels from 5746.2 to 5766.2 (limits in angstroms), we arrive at 0.048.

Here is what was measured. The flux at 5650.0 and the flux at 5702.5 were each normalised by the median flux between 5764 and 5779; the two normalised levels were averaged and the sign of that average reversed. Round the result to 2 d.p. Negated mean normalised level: -1.04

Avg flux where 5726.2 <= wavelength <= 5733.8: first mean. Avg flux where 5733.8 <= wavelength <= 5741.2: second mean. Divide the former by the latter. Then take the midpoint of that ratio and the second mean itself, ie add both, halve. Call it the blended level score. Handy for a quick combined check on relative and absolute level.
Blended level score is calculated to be 1.21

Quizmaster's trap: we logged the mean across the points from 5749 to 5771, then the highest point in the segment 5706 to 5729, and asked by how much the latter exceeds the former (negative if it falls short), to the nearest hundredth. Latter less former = 0.21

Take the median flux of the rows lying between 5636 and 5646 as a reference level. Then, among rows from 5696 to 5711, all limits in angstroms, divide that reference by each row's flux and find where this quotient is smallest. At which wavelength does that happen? 5707.5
